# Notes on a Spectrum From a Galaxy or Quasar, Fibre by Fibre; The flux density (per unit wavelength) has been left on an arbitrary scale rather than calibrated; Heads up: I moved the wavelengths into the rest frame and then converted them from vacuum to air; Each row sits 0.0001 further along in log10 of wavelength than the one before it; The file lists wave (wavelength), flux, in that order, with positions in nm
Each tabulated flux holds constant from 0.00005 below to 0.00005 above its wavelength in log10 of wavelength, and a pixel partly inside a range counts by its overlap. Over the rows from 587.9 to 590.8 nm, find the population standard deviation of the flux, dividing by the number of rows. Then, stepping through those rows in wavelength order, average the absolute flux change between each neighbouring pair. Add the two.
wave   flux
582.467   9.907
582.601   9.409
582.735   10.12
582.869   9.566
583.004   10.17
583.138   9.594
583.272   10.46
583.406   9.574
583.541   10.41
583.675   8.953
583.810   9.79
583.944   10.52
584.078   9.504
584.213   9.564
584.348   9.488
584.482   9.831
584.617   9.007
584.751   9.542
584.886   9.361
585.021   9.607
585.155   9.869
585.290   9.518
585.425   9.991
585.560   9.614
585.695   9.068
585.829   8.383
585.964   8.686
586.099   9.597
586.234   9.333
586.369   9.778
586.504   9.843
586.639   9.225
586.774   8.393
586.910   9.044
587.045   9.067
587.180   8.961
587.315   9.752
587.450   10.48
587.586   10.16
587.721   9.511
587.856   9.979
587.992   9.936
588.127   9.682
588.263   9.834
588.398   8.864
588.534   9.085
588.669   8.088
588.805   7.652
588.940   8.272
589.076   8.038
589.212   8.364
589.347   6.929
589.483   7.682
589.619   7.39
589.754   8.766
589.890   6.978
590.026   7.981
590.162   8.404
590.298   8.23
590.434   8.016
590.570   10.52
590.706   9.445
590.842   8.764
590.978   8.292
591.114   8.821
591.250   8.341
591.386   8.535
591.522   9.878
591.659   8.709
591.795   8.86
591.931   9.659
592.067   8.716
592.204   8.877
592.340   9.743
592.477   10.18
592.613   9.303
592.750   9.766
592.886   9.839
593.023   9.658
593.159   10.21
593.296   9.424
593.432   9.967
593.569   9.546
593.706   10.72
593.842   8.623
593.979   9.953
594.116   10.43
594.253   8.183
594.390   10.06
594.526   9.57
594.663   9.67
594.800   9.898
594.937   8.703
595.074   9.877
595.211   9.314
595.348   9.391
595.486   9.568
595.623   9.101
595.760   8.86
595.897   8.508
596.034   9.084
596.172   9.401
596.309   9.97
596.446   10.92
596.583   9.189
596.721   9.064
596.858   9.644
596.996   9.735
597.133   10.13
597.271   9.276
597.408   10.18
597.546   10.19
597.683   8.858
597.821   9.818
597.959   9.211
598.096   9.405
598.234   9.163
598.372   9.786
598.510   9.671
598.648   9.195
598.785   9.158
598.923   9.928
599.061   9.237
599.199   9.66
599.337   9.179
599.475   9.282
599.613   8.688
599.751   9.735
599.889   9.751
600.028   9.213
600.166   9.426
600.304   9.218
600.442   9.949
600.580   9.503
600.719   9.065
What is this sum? 1.72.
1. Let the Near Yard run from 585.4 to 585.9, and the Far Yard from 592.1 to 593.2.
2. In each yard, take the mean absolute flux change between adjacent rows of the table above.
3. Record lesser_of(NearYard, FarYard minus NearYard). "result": 0.0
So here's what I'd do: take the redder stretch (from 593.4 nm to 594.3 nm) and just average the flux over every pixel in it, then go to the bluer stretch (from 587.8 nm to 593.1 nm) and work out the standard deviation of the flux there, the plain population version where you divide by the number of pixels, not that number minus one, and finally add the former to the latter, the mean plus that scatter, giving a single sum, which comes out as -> 10.5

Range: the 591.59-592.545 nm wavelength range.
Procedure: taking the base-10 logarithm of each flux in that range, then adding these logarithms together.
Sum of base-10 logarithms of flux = 6.8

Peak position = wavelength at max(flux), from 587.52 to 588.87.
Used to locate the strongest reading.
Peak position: 587.586 nm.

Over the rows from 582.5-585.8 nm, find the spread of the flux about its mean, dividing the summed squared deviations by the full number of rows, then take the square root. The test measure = 0.416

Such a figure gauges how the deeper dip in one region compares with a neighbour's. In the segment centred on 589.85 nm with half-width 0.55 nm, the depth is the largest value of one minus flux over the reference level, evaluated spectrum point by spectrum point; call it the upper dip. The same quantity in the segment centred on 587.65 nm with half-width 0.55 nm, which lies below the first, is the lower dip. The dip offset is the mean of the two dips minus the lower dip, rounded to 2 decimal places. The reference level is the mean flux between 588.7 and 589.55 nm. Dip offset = 0.13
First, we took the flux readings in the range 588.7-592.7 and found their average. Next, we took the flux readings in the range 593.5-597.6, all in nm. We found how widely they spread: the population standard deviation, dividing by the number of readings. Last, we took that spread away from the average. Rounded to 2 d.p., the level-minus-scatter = 7.97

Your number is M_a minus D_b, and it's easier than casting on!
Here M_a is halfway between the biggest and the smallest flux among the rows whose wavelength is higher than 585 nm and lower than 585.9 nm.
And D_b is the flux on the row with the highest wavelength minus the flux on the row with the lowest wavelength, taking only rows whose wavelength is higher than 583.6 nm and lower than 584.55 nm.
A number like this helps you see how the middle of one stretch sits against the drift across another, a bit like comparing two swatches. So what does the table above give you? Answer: 8.3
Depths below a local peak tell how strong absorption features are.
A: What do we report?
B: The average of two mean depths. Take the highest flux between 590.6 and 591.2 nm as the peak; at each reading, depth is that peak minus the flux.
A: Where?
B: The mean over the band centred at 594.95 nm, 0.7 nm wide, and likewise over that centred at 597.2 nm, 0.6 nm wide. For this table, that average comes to -0.22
